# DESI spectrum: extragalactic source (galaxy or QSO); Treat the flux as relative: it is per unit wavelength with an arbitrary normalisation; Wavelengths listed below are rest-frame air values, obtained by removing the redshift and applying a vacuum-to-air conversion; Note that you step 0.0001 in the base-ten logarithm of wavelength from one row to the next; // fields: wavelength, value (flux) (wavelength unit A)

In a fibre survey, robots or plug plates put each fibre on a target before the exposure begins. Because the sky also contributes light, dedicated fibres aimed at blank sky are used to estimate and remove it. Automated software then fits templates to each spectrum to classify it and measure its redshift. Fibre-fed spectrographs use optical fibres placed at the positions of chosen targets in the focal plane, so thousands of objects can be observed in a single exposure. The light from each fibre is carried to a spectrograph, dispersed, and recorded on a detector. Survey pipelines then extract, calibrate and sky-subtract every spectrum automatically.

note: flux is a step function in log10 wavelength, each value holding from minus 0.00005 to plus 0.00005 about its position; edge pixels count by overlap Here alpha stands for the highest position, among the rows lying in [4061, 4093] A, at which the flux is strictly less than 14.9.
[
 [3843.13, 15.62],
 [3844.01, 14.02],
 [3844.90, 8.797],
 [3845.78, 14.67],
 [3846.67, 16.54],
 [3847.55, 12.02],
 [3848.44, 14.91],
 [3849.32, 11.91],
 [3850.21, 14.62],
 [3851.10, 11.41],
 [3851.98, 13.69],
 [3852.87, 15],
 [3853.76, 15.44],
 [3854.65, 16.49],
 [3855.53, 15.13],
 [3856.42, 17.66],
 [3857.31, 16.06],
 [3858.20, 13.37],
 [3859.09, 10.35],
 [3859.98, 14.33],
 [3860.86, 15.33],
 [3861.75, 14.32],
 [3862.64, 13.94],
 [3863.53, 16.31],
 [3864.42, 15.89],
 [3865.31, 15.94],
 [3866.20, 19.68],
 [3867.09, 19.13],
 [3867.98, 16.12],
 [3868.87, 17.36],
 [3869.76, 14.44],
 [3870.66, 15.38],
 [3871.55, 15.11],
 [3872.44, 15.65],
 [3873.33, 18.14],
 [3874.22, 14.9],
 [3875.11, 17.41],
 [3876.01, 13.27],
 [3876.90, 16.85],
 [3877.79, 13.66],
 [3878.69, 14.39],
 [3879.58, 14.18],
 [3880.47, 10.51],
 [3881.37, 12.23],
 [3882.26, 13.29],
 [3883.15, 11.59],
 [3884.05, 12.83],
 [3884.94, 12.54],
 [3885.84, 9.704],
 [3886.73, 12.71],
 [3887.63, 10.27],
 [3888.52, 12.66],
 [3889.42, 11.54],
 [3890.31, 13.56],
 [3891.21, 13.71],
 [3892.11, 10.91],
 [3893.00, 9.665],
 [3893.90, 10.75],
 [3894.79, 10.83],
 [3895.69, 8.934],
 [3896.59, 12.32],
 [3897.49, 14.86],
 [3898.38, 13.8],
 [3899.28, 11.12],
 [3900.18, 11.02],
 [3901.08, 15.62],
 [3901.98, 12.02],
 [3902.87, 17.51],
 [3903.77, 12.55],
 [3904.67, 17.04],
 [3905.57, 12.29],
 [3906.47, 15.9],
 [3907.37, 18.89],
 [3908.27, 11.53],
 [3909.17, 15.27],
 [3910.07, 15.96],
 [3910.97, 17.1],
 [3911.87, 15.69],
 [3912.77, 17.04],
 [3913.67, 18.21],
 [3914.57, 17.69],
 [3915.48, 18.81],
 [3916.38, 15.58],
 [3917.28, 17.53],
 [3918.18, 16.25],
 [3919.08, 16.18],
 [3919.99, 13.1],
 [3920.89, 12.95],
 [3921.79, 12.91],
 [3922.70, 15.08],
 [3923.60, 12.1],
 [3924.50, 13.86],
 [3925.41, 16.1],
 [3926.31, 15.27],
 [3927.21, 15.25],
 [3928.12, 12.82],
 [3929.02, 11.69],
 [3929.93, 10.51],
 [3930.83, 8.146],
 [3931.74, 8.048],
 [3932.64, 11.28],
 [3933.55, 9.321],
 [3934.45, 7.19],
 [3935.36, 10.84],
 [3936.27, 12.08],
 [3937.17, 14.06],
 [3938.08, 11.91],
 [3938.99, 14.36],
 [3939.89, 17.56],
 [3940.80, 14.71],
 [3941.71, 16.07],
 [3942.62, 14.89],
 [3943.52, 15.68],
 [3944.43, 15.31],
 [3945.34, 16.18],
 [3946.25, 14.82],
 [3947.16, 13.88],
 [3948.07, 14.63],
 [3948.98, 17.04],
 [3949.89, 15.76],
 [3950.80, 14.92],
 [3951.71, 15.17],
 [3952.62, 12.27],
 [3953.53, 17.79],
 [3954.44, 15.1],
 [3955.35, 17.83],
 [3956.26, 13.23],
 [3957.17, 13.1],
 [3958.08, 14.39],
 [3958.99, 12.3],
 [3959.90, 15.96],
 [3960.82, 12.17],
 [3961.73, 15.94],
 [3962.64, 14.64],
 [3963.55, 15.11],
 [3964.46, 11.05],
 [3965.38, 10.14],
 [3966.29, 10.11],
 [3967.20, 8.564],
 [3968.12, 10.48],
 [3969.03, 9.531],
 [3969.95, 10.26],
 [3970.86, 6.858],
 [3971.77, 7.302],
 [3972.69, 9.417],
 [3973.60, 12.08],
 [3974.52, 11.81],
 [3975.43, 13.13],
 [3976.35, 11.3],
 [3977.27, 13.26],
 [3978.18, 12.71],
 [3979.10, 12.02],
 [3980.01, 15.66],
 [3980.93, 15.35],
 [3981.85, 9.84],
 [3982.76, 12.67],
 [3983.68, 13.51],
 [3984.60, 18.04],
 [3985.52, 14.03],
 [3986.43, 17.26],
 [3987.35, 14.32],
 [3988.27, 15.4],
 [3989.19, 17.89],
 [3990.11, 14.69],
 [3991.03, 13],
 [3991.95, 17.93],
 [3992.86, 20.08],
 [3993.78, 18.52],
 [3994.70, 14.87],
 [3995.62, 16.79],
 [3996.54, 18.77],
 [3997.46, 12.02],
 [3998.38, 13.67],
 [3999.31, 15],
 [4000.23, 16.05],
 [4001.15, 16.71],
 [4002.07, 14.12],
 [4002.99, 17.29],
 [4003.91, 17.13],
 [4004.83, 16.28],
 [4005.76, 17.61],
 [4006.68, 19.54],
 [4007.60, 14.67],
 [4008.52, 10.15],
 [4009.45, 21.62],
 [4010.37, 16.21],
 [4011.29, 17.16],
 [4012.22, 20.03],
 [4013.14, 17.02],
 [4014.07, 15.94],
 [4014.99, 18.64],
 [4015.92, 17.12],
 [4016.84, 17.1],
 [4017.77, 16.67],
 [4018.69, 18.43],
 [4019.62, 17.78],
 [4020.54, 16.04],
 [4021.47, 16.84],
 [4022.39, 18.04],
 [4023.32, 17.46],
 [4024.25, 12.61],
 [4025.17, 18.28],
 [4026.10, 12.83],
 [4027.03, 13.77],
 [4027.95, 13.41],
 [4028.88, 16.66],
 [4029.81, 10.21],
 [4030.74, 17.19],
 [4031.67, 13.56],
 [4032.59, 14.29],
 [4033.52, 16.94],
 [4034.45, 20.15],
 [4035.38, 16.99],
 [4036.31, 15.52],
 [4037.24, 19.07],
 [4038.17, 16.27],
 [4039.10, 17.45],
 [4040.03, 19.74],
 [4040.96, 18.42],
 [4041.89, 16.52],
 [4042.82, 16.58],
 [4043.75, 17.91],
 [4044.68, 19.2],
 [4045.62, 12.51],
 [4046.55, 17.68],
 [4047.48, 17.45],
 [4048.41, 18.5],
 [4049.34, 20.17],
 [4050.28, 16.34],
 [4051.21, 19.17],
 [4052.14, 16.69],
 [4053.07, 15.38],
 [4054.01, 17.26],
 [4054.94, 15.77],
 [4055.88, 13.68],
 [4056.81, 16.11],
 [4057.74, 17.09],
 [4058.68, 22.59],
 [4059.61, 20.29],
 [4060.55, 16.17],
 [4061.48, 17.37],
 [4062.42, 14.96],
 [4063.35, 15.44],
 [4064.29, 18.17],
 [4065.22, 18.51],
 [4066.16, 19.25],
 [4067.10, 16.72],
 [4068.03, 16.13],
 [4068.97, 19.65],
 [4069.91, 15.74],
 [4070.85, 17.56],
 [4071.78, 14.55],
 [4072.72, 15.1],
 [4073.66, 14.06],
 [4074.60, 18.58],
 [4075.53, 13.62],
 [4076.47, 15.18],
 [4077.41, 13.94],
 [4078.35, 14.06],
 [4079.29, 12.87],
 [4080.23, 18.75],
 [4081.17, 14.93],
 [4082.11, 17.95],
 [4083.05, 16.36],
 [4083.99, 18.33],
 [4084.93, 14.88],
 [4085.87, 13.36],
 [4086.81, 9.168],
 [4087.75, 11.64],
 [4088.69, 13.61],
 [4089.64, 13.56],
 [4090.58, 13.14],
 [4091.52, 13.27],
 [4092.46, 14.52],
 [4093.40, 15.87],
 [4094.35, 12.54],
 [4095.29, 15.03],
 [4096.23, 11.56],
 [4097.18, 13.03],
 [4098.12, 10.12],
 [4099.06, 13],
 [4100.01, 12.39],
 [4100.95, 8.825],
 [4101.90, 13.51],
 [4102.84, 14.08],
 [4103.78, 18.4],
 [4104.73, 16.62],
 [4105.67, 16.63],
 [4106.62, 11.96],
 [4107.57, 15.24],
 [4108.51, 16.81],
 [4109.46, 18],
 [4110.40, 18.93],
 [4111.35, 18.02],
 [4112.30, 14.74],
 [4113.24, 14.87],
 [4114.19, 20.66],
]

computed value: 4092.46 A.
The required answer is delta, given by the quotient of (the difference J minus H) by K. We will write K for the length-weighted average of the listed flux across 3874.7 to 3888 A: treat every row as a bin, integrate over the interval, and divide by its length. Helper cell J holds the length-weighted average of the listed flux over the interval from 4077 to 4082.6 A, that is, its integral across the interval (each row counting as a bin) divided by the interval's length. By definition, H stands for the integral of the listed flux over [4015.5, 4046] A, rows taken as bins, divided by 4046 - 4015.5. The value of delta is -0.08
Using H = 16.4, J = 15.4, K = 13.0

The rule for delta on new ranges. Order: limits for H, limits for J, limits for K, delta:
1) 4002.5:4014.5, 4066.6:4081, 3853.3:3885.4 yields -0.08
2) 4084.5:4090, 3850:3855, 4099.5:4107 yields 0.12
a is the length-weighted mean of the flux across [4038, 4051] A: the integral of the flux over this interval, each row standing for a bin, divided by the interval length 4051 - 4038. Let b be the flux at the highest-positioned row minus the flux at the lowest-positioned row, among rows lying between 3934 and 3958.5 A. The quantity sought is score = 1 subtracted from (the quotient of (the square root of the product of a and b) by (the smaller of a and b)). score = 0.6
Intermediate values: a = 18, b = 7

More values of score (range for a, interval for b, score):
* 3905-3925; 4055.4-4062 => 1.0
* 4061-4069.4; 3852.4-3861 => 6.3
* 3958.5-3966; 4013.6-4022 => 2.9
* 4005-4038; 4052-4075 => 1.9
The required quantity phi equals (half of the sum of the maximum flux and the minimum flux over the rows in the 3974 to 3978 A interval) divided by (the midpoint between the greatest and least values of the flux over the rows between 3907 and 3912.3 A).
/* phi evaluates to 0.81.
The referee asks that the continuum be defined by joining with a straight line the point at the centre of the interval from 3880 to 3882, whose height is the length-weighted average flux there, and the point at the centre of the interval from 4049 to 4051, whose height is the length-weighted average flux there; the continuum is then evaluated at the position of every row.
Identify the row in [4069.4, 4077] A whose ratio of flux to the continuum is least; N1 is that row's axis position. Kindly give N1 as 4075.53 A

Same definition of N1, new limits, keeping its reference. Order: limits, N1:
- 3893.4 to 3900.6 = 3895.69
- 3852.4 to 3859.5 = 3859.09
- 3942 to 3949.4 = 3947.16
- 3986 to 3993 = 3991.03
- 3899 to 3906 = 3900.18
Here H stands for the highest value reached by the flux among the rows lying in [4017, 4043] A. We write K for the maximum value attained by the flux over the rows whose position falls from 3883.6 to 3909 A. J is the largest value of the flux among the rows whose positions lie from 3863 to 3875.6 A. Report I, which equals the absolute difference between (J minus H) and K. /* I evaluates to 19.4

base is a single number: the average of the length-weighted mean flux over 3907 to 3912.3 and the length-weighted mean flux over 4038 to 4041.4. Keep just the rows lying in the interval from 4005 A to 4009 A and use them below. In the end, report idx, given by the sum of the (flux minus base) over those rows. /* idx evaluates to -6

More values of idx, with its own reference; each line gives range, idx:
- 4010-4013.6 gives 3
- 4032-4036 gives 1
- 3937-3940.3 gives -10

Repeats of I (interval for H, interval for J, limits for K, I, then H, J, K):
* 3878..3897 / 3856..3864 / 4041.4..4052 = 16.9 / 14.39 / 17.66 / 20.17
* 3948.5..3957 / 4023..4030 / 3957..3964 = 15.5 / 17.83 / 18.28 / 15.96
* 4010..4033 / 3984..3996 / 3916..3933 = 17.5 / 20.03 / 20.08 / 17.53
